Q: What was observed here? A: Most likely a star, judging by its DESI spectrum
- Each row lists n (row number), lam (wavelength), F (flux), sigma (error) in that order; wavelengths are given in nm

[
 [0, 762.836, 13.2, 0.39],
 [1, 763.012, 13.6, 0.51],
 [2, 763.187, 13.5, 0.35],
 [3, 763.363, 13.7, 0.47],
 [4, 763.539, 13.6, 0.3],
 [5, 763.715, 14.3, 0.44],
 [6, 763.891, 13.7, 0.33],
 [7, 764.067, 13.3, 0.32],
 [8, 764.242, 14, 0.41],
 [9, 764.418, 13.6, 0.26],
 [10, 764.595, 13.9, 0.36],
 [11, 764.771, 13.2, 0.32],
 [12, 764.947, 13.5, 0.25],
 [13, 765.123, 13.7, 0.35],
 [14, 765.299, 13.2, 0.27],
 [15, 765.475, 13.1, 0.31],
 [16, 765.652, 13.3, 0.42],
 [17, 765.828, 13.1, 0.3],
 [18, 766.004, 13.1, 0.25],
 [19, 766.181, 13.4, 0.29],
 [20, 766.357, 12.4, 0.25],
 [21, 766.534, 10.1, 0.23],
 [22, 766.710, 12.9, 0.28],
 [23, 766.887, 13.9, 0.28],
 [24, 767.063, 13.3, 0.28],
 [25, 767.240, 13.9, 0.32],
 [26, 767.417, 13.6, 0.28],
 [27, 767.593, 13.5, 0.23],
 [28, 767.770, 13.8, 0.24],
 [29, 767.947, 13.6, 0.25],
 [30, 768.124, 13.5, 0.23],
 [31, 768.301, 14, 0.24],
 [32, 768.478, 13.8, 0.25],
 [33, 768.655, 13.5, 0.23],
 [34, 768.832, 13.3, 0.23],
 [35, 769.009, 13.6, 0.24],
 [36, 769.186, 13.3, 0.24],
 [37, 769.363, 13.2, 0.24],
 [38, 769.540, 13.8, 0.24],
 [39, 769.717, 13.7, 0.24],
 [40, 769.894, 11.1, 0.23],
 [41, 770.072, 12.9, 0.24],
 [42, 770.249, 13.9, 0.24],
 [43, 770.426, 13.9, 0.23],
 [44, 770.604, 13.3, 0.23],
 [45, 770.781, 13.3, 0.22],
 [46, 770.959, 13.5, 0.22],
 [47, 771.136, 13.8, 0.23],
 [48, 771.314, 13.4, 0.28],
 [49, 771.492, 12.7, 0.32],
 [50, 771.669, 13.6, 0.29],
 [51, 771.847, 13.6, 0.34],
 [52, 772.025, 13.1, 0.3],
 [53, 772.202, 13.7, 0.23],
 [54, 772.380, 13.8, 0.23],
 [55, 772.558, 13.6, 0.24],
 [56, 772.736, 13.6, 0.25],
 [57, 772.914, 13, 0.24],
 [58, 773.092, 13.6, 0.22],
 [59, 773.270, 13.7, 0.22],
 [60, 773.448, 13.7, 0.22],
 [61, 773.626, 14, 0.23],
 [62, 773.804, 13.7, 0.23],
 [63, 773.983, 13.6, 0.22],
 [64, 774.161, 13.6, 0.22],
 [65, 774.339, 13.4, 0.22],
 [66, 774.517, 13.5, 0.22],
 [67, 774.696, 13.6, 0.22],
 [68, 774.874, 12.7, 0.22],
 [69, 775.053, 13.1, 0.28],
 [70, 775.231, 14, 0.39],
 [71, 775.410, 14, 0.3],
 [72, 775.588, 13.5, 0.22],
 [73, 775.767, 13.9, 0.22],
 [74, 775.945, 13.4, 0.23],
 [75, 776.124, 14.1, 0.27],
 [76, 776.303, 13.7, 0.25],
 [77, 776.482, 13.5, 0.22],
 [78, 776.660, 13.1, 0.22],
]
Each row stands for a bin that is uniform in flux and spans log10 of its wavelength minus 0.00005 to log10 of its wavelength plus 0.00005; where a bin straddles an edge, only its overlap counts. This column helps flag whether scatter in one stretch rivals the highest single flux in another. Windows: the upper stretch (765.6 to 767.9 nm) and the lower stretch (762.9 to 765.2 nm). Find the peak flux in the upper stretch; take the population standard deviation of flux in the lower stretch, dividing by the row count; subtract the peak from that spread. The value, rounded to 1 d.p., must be -13.6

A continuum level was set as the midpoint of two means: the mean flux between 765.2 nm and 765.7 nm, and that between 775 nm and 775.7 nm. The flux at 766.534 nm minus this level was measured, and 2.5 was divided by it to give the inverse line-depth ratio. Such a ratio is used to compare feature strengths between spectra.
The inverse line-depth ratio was -1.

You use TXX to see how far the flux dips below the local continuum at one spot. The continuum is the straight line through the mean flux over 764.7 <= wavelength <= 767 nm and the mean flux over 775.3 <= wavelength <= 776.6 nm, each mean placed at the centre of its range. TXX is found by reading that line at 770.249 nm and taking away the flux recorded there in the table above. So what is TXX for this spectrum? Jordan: -0.6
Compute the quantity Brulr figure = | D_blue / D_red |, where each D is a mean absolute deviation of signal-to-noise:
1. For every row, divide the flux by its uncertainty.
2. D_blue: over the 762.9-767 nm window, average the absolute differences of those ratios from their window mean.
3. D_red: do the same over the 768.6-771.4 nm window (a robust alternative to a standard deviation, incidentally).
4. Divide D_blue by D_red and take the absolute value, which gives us 2.1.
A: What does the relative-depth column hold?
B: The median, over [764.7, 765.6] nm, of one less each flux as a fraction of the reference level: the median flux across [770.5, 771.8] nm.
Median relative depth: 0.015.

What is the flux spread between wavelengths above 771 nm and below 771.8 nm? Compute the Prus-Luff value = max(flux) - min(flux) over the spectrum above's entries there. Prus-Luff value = 1.1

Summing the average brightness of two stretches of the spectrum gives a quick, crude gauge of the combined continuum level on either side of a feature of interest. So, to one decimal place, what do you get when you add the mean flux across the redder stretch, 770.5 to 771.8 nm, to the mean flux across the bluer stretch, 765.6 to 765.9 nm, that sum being 26.6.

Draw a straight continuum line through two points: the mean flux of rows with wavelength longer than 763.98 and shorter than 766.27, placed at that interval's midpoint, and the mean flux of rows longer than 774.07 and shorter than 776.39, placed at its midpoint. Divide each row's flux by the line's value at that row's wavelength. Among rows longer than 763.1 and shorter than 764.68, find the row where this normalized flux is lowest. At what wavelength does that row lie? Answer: 764.067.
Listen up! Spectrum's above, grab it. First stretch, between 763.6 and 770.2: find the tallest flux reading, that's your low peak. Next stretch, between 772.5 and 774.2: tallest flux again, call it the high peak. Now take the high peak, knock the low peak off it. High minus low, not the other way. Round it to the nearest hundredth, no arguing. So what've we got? -0.30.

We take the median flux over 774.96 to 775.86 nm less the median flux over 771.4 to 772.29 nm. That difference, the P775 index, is 0.3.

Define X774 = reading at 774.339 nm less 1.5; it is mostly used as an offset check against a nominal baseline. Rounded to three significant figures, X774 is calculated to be 11.9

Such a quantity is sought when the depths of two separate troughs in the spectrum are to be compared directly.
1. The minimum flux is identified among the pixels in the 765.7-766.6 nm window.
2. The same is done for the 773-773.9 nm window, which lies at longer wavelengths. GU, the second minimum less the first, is 3.5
